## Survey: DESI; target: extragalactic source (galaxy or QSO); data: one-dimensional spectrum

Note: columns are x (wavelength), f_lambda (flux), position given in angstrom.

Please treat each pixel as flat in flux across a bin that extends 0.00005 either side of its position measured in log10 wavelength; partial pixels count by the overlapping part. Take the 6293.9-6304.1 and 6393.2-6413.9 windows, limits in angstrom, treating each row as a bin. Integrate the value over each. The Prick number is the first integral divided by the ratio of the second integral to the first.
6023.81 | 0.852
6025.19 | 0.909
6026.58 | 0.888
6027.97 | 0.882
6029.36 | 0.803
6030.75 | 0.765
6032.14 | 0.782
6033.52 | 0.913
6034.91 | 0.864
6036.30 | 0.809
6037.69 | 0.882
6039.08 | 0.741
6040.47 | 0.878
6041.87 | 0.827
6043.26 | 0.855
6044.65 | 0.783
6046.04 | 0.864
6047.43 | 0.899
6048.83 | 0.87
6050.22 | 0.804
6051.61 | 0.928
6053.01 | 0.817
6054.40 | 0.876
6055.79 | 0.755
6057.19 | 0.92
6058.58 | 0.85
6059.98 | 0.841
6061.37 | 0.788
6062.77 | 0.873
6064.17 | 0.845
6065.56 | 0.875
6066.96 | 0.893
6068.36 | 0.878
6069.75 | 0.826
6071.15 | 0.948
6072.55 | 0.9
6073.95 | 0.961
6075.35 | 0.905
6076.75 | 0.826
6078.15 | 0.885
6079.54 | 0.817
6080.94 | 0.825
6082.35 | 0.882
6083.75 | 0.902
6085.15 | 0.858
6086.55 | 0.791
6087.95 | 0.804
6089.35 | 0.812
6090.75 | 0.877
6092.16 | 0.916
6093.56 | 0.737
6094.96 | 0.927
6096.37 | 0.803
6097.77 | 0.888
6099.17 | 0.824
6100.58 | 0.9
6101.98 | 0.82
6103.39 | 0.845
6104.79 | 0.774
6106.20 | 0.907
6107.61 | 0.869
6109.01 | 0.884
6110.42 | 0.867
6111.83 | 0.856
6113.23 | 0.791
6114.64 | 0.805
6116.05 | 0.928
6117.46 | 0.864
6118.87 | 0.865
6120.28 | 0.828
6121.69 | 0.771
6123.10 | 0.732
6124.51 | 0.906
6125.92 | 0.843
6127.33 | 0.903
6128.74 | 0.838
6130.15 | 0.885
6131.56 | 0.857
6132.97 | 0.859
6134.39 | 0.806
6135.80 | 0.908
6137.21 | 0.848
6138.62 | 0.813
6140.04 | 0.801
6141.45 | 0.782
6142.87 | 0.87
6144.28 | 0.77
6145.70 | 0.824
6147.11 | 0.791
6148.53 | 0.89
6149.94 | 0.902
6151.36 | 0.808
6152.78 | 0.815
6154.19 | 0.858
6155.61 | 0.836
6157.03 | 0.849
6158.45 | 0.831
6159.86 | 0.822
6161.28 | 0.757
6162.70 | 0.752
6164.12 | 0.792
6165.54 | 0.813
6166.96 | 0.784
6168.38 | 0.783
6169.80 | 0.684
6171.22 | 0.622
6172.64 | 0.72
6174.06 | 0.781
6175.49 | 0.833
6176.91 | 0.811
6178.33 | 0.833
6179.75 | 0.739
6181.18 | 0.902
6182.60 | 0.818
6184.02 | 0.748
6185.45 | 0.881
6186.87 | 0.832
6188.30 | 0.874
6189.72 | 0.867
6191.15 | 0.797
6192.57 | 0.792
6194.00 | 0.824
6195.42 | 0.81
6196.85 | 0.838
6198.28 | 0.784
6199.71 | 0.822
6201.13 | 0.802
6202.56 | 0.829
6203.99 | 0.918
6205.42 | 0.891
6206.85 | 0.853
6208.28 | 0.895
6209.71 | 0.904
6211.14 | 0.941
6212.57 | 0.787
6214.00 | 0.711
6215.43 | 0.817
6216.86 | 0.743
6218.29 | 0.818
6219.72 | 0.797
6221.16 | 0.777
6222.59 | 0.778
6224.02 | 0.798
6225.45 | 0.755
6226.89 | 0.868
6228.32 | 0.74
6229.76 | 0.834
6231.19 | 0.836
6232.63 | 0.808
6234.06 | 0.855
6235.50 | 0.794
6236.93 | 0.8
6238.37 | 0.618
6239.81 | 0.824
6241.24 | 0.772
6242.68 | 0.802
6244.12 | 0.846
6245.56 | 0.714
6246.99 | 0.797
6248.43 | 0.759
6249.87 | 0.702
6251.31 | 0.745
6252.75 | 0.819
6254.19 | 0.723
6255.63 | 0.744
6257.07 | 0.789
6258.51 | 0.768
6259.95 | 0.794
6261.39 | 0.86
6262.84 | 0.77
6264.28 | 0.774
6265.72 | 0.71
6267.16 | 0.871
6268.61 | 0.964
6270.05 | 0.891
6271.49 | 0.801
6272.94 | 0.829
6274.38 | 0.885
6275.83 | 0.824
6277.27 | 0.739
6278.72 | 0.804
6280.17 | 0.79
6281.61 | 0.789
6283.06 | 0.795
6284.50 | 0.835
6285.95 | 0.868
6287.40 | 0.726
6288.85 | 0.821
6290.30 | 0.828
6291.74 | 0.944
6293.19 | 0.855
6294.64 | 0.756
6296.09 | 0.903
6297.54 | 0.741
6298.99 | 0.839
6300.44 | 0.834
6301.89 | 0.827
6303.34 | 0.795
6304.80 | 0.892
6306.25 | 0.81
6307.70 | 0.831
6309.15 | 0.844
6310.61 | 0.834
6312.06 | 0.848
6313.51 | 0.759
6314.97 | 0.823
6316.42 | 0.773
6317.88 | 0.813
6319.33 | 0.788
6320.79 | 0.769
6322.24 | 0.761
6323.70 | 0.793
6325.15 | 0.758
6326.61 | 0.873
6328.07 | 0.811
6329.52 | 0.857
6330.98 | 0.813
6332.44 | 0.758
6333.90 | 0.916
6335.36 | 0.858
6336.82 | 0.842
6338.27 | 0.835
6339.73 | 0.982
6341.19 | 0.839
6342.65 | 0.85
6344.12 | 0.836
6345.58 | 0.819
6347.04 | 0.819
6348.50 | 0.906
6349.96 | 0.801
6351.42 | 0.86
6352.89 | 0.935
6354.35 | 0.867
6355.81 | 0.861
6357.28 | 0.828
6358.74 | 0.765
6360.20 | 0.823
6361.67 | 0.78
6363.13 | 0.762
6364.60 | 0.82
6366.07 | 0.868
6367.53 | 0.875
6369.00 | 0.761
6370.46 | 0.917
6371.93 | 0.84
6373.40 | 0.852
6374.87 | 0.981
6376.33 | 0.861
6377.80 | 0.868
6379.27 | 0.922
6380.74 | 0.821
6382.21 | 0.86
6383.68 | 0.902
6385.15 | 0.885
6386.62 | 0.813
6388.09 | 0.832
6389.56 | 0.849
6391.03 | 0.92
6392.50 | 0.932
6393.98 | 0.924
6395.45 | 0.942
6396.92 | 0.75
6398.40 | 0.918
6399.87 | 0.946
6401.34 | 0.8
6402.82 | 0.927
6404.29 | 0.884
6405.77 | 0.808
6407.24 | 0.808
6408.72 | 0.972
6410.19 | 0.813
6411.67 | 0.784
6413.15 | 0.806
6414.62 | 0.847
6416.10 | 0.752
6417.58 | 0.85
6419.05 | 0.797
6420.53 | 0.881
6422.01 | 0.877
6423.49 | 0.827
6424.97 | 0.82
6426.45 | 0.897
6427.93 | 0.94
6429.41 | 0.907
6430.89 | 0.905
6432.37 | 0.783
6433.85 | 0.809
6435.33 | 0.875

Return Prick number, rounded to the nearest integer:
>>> 4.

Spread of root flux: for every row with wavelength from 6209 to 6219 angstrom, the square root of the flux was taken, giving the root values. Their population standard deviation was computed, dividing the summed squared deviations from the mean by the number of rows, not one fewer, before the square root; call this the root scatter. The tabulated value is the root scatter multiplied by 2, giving 0.084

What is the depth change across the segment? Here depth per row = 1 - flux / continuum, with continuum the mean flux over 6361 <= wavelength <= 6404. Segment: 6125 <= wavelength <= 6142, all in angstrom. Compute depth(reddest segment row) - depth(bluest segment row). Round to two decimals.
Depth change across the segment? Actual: 0.07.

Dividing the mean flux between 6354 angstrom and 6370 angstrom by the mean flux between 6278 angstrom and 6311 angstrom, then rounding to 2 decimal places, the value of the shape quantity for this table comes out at 0.99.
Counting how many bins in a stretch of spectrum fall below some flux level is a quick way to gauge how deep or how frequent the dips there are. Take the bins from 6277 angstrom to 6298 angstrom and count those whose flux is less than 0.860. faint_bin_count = 12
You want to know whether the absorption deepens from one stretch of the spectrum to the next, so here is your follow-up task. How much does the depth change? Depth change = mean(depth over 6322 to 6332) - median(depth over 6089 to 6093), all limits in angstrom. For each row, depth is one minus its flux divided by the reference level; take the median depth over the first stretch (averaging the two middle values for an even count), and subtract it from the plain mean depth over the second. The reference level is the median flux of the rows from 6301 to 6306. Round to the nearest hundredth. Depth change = 0.08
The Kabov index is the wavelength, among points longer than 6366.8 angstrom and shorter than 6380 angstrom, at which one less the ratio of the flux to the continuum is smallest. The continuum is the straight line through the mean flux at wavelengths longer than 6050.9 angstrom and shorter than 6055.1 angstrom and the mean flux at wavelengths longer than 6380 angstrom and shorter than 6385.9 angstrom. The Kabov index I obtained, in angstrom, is 6374.87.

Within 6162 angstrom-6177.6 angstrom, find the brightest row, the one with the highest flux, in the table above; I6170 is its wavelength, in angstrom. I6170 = 6175.49 angstrom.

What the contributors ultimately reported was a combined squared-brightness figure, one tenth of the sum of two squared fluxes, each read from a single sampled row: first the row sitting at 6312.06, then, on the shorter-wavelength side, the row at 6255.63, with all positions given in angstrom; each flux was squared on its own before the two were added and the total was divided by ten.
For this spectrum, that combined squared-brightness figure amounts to 0.127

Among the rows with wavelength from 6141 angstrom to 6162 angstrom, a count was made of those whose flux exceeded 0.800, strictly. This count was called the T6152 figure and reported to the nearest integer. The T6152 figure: 11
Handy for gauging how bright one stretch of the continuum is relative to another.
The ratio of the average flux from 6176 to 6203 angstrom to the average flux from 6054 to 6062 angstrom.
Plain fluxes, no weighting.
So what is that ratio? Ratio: 0.98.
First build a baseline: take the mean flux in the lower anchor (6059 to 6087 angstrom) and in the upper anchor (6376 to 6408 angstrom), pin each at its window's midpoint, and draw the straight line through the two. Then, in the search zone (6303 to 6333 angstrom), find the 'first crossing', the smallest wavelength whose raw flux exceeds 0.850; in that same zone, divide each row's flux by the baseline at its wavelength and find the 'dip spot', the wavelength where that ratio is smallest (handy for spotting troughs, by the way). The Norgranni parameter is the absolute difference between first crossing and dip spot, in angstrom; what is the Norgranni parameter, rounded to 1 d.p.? 27.6 angstrom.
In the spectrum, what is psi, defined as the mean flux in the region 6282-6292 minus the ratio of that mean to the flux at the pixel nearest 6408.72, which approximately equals -0.024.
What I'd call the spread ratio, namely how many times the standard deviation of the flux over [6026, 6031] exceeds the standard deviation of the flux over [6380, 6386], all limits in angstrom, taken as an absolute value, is 1.72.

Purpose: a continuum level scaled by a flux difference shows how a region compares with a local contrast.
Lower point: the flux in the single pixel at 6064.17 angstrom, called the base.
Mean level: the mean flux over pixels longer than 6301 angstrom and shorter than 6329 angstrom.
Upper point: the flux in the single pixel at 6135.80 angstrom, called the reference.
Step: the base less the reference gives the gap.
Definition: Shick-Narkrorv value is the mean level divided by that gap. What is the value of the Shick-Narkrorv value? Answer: -13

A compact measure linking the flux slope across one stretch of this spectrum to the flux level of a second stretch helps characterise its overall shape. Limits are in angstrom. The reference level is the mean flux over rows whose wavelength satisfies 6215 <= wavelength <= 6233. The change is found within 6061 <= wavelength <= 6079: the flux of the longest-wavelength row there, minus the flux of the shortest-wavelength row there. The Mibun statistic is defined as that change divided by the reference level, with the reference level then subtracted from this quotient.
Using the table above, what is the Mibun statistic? -0.68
